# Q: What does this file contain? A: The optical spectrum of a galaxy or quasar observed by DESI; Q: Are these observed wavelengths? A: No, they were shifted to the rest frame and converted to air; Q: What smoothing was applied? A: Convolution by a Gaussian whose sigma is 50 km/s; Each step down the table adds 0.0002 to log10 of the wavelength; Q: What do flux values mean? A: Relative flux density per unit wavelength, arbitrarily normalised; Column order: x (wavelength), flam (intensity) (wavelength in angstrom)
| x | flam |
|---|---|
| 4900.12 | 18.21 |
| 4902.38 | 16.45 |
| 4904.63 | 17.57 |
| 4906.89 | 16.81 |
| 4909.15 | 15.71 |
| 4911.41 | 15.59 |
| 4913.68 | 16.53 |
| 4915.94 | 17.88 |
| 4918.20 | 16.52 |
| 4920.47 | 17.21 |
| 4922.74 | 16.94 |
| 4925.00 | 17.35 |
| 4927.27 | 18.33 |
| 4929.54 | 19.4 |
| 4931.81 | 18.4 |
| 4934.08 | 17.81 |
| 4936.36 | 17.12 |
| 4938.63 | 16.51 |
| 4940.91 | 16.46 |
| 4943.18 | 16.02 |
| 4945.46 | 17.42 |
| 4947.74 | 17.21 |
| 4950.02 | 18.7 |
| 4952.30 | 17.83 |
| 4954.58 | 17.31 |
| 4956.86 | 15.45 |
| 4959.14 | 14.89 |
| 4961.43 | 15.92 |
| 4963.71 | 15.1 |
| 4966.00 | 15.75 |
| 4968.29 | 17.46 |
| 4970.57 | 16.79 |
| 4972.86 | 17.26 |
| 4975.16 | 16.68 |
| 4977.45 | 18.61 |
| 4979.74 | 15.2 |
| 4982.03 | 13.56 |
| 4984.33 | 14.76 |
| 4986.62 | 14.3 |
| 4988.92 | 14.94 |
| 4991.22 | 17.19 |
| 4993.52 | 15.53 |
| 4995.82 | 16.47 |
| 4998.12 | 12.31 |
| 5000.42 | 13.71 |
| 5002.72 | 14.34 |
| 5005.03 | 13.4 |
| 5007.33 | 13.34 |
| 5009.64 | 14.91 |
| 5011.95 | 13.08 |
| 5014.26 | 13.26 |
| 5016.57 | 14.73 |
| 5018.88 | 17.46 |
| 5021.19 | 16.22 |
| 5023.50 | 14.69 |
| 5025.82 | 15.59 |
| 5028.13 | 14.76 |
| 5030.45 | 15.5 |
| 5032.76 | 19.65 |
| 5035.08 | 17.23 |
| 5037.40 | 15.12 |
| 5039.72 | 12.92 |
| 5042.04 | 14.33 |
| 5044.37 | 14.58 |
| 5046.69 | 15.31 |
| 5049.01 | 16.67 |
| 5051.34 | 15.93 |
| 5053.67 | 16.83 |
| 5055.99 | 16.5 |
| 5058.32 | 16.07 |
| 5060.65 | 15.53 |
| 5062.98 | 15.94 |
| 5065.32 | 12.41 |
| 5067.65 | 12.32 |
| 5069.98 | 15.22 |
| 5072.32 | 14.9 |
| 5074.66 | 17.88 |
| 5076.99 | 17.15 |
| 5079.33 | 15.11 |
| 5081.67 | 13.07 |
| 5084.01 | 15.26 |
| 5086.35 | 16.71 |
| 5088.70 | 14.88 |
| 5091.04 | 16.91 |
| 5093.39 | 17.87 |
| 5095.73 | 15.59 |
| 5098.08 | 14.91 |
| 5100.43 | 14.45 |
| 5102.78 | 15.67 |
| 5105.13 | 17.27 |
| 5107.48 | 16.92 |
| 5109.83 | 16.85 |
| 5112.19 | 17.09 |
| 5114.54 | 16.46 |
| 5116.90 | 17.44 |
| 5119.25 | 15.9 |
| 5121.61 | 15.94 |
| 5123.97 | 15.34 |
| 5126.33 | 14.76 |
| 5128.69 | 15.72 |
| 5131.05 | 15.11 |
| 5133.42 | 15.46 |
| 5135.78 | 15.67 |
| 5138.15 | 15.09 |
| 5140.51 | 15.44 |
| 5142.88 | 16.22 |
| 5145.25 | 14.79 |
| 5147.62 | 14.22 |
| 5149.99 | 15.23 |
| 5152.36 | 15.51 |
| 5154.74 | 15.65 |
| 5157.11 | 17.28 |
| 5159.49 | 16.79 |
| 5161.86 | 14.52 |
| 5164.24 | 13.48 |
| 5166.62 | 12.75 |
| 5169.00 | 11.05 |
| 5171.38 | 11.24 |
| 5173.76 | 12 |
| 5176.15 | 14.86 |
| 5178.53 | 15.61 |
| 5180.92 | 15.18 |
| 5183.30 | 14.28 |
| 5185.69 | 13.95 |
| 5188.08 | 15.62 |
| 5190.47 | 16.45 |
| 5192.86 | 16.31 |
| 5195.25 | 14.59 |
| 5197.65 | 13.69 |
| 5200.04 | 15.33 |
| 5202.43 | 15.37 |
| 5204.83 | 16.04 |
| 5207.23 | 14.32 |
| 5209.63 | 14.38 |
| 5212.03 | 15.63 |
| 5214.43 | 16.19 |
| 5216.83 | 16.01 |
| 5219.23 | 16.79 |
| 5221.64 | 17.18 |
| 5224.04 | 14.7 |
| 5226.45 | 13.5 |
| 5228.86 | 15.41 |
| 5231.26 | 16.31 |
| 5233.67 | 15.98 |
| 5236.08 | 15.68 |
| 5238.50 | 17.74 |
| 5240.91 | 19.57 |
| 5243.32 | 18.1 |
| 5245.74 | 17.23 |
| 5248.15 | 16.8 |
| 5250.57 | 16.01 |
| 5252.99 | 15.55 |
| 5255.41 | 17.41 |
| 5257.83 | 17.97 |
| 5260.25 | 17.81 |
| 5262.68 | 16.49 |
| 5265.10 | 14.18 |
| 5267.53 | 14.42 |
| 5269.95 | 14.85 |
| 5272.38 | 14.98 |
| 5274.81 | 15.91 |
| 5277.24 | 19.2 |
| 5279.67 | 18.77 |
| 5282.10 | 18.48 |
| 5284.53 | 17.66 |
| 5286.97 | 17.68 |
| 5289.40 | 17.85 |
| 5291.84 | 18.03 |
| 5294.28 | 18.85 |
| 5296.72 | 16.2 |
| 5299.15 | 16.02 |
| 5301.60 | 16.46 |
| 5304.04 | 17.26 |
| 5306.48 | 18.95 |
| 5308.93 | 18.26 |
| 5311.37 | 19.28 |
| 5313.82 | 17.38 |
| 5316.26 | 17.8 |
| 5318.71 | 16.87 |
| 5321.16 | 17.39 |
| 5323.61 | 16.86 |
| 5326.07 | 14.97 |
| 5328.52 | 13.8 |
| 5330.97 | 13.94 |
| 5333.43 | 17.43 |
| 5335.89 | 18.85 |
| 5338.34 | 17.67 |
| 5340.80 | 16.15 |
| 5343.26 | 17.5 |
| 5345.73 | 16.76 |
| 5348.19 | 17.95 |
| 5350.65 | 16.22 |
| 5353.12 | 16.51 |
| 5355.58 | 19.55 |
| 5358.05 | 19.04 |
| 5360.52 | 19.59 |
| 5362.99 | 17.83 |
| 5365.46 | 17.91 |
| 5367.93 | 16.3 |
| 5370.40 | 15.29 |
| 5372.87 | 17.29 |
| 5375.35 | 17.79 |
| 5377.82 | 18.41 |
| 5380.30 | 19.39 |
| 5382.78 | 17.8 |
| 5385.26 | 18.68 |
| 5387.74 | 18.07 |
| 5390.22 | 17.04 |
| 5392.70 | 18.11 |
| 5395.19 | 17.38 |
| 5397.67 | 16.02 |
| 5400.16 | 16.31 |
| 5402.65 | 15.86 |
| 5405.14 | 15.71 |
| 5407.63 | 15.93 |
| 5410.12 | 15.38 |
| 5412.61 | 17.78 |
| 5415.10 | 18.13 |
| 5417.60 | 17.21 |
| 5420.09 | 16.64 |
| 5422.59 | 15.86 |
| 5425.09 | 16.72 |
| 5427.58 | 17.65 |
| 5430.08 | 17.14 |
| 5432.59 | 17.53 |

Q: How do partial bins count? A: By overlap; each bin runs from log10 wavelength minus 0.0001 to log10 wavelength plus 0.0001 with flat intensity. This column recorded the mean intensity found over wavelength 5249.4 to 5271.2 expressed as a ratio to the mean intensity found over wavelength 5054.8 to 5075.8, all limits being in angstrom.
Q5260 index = 1.058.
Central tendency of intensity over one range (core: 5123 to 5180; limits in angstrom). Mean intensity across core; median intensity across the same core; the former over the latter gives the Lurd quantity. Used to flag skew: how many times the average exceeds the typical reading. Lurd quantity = 0.972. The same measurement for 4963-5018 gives 1.013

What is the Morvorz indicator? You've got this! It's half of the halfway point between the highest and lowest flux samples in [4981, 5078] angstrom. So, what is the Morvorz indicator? 8.0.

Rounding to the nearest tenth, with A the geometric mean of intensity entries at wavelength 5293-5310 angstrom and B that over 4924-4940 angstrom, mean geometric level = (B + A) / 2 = 17.6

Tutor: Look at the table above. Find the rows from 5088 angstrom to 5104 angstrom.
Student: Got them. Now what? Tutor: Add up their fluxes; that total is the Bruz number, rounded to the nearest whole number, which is 110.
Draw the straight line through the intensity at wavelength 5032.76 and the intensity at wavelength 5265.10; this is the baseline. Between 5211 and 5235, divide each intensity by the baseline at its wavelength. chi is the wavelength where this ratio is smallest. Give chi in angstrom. 5226.45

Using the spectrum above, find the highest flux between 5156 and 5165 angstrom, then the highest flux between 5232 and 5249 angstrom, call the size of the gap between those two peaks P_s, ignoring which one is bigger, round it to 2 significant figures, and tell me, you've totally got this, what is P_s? 2.3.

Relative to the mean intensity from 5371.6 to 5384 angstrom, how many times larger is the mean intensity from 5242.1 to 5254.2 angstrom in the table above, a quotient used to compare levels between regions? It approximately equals 0.92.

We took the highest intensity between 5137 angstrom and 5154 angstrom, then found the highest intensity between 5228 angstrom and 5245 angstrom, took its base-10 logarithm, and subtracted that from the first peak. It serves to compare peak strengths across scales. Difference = 14.9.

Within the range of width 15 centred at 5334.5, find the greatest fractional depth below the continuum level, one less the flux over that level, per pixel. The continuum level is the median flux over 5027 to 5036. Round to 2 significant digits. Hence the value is 0.16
